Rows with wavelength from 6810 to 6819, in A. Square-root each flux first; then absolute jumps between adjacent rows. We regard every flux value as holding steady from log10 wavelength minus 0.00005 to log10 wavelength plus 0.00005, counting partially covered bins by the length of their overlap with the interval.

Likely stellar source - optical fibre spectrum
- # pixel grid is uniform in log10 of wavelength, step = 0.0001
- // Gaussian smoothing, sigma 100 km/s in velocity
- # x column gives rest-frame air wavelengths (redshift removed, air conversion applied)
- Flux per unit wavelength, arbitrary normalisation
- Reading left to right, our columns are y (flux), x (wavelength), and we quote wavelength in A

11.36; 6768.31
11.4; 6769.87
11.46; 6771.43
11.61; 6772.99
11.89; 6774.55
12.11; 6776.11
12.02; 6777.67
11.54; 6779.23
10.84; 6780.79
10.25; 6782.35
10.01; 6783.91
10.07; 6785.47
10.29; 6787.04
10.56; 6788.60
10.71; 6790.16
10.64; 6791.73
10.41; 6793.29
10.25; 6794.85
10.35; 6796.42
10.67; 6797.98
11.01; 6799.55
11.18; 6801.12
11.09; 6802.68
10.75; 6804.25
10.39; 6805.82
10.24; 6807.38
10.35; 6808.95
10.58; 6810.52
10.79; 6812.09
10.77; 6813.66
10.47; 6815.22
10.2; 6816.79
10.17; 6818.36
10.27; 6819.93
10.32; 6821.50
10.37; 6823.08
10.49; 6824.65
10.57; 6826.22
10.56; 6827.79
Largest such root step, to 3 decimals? 0.046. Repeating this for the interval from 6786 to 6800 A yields 0.052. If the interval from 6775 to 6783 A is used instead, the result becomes 0.105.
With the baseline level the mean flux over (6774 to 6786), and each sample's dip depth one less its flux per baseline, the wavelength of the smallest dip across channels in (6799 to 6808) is 6801.12 A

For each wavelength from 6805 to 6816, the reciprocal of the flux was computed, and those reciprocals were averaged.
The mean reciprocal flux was 0.0952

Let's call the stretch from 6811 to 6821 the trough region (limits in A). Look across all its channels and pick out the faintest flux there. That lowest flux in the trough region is 10.17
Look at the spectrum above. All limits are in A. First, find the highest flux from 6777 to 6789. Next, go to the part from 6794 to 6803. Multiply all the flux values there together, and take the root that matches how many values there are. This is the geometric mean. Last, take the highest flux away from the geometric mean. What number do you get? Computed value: -1.3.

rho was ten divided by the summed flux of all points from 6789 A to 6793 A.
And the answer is 0.468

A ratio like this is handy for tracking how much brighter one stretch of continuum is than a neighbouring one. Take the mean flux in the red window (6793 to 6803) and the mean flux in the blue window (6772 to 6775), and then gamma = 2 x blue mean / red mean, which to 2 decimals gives 2.19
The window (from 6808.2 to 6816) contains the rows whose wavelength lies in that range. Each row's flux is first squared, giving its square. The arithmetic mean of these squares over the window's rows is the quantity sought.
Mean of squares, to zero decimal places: 112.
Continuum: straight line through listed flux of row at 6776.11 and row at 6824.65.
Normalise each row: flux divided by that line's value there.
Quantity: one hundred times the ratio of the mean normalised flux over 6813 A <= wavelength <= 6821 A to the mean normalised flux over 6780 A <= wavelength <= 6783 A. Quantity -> 109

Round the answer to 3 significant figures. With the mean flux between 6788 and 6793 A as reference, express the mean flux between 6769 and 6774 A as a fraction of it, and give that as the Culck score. 1.08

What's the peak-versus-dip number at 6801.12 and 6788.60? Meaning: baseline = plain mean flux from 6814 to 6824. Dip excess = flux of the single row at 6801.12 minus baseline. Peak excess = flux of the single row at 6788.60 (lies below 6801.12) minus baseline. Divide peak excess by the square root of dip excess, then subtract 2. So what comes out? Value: -1.7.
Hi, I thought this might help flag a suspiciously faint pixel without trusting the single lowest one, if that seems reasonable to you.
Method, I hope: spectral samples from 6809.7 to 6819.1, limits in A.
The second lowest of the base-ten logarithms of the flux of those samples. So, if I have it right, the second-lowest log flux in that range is 1.009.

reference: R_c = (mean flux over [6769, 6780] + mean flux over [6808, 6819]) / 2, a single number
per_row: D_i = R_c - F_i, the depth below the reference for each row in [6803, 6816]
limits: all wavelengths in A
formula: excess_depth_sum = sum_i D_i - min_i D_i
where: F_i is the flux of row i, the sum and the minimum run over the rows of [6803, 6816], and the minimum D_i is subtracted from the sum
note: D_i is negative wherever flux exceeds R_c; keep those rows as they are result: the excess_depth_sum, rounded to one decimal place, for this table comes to 4.1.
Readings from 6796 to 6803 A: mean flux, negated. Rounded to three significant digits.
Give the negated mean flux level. -10.9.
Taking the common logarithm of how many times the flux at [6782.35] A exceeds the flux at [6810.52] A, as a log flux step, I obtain -0.01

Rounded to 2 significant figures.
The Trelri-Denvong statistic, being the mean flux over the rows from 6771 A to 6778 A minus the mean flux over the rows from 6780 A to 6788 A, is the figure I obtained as 1.5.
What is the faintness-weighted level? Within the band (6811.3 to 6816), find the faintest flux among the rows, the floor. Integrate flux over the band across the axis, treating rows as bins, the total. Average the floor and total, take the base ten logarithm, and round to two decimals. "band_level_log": 1.48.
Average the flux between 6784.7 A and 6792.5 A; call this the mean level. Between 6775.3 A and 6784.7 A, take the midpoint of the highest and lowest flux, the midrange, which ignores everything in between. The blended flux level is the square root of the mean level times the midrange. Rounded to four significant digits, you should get 10.75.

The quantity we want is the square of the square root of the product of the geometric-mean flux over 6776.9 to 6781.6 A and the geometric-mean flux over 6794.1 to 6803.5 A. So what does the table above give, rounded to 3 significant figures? 123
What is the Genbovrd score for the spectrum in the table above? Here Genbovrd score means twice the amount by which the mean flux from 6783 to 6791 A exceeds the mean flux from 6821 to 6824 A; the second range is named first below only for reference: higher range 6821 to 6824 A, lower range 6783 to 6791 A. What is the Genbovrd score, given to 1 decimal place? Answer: 0.0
